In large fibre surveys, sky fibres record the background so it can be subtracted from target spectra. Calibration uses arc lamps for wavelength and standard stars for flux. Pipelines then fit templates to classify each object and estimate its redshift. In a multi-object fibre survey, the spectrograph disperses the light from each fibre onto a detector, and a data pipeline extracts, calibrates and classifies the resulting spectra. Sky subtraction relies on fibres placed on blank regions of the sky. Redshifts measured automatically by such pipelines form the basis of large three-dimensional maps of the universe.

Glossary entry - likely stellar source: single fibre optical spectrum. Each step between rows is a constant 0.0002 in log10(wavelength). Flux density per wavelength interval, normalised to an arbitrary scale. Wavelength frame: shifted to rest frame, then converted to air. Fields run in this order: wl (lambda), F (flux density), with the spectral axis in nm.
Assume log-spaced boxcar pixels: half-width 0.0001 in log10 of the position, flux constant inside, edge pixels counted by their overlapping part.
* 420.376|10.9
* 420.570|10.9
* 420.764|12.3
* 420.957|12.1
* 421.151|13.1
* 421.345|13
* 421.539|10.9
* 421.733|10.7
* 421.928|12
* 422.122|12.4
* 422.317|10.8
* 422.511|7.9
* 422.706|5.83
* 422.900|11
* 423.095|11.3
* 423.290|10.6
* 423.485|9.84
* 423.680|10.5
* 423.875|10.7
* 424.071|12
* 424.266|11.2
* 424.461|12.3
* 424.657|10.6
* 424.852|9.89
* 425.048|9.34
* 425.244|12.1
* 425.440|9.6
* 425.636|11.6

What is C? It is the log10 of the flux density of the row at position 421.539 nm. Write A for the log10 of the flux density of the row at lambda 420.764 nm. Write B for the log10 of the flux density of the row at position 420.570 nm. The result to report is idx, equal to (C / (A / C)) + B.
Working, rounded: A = 1.09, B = 1.04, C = 1.04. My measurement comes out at 2.02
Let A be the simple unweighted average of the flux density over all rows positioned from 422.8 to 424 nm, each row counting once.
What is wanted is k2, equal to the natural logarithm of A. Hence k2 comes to 2.37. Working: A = 10.7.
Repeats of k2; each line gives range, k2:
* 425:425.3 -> 2.37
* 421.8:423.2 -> 2.32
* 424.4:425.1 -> 2.35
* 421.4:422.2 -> 2.44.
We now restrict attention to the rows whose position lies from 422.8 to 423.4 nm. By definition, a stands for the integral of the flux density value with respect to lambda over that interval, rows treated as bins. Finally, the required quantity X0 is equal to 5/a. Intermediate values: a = 6.55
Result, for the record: 0.76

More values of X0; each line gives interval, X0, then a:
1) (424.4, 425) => 0.78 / 6.43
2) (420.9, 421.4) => 0.78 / 6.38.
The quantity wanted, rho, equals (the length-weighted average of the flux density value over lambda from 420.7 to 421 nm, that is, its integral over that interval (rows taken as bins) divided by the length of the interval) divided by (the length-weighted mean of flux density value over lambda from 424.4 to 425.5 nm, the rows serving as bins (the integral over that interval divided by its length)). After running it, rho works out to 1.15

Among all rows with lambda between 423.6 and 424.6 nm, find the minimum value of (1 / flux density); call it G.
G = 0.081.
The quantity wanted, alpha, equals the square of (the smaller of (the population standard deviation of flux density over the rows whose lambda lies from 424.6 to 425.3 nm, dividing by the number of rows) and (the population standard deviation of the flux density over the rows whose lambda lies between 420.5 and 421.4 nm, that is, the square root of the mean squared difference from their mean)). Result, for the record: 0.63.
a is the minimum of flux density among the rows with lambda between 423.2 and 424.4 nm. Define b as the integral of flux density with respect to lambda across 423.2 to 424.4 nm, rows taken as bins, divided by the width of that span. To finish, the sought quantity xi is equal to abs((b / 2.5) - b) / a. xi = 0.66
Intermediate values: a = 9.84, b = 10.9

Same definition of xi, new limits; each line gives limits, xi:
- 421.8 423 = 1.03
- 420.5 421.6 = 0.67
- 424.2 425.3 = 0.70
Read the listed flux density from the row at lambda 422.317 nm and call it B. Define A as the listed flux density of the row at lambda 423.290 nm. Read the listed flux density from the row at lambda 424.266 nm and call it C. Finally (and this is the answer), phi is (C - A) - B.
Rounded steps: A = 10.6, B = 10.8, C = 11.2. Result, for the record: -10.2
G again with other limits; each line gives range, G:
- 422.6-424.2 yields 0.083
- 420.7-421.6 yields 0.076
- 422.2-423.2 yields 0.088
